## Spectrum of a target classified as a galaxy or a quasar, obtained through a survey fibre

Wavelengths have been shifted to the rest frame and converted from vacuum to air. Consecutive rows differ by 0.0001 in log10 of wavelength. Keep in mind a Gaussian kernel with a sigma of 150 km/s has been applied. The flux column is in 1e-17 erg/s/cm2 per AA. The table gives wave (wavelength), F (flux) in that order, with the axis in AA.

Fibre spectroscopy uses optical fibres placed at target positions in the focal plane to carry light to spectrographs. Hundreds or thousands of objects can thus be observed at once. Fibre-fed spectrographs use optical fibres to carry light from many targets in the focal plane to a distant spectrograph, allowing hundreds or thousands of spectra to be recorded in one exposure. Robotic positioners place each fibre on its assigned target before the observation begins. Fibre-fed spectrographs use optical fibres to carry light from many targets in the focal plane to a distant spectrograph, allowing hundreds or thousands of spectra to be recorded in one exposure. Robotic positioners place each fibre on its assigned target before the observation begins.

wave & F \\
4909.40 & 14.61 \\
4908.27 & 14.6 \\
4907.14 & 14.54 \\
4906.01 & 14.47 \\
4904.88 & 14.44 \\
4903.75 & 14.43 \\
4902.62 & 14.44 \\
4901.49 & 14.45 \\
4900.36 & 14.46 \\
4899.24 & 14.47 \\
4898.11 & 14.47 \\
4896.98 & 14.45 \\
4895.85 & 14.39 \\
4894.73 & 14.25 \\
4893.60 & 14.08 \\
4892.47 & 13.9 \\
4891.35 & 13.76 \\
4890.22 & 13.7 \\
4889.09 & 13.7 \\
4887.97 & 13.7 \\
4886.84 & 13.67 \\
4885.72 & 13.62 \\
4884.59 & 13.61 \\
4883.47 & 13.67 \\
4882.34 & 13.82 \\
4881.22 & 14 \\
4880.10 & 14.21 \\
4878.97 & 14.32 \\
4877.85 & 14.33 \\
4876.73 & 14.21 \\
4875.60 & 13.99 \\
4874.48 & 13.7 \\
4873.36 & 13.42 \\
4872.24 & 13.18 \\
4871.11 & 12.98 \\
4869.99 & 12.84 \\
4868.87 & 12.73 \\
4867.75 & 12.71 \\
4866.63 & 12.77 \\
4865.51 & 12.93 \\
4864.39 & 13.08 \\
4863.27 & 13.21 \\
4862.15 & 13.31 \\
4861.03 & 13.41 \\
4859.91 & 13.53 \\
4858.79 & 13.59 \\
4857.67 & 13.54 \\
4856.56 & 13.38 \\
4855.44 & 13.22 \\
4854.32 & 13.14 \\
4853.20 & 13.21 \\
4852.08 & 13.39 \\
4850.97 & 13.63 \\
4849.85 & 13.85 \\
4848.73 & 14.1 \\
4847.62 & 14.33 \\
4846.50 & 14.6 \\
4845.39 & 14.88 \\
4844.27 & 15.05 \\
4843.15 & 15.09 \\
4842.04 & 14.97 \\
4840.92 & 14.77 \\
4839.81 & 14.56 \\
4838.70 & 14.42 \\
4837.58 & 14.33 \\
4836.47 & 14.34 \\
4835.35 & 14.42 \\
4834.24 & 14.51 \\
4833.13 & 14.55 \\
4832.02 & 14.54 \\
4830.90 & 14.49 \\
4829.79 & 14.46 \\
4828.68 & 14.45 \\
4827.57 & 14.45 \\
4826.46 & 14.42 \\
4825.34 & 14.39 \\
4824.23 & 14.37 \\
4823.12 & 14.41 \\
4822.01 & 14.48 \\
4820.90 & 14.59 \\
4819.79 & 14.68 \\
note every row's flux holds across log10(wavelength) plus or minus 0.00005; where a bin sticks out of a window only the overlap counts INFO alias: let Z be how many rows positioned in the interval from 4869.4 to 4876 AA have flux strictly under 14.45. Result 6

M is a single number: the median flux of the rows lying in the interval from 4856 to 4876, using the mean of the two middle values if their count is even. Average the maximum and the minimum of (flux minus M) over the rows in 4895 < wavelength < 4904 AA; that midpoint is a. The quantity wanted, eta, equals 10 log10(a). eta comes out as 1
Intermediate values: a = 1.2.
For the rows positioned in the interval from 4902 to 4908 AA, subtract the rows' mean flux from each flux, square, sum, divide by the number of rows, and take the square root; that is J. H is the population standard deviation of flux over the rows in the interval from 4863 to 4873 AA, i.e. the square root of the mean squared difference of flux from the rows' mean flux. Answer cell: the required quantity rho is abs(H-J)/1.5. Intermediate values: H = 0.18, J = 0.04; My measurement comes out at 0.09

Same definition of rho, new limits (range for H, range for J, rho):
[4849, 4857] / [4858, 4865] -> 0.04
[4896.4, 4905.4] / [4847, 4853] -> 0.21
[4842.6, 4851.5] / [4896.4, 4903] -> 0.34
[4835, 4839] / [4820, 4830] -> 0.01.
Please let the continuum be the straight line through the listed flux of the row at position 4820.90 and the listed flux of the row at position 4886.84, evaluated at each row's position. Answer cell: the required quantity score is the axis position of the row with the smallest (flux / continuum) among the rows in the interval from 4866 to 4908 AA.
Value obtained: 4867.75 AA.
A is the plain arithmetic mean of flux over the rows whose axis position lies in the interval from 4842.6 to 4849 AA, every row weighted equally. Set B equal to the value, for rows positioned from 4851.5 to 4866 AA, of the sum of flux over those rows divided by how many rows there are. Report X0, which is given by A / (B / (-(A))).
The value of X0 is -16.2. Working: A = 14.7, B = 13.3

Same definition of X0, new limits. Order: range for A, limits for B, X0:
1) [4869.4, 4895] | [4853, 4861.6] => -14.2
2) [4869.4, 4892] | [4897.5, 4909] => -13.0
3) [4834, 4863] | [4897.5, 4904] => -13.7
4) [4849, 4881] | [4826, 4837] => -12.5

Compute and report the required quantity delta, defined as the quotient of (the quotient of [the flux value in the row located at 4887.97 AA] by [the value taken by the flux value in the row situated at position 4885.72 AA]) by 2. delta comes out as 0.503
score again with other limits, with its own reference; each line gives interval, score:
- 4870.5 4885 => 4871.11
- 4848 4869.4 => 4867.75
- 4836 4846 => 4836.47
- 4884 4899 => 4884.59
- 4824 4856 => 4854.32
